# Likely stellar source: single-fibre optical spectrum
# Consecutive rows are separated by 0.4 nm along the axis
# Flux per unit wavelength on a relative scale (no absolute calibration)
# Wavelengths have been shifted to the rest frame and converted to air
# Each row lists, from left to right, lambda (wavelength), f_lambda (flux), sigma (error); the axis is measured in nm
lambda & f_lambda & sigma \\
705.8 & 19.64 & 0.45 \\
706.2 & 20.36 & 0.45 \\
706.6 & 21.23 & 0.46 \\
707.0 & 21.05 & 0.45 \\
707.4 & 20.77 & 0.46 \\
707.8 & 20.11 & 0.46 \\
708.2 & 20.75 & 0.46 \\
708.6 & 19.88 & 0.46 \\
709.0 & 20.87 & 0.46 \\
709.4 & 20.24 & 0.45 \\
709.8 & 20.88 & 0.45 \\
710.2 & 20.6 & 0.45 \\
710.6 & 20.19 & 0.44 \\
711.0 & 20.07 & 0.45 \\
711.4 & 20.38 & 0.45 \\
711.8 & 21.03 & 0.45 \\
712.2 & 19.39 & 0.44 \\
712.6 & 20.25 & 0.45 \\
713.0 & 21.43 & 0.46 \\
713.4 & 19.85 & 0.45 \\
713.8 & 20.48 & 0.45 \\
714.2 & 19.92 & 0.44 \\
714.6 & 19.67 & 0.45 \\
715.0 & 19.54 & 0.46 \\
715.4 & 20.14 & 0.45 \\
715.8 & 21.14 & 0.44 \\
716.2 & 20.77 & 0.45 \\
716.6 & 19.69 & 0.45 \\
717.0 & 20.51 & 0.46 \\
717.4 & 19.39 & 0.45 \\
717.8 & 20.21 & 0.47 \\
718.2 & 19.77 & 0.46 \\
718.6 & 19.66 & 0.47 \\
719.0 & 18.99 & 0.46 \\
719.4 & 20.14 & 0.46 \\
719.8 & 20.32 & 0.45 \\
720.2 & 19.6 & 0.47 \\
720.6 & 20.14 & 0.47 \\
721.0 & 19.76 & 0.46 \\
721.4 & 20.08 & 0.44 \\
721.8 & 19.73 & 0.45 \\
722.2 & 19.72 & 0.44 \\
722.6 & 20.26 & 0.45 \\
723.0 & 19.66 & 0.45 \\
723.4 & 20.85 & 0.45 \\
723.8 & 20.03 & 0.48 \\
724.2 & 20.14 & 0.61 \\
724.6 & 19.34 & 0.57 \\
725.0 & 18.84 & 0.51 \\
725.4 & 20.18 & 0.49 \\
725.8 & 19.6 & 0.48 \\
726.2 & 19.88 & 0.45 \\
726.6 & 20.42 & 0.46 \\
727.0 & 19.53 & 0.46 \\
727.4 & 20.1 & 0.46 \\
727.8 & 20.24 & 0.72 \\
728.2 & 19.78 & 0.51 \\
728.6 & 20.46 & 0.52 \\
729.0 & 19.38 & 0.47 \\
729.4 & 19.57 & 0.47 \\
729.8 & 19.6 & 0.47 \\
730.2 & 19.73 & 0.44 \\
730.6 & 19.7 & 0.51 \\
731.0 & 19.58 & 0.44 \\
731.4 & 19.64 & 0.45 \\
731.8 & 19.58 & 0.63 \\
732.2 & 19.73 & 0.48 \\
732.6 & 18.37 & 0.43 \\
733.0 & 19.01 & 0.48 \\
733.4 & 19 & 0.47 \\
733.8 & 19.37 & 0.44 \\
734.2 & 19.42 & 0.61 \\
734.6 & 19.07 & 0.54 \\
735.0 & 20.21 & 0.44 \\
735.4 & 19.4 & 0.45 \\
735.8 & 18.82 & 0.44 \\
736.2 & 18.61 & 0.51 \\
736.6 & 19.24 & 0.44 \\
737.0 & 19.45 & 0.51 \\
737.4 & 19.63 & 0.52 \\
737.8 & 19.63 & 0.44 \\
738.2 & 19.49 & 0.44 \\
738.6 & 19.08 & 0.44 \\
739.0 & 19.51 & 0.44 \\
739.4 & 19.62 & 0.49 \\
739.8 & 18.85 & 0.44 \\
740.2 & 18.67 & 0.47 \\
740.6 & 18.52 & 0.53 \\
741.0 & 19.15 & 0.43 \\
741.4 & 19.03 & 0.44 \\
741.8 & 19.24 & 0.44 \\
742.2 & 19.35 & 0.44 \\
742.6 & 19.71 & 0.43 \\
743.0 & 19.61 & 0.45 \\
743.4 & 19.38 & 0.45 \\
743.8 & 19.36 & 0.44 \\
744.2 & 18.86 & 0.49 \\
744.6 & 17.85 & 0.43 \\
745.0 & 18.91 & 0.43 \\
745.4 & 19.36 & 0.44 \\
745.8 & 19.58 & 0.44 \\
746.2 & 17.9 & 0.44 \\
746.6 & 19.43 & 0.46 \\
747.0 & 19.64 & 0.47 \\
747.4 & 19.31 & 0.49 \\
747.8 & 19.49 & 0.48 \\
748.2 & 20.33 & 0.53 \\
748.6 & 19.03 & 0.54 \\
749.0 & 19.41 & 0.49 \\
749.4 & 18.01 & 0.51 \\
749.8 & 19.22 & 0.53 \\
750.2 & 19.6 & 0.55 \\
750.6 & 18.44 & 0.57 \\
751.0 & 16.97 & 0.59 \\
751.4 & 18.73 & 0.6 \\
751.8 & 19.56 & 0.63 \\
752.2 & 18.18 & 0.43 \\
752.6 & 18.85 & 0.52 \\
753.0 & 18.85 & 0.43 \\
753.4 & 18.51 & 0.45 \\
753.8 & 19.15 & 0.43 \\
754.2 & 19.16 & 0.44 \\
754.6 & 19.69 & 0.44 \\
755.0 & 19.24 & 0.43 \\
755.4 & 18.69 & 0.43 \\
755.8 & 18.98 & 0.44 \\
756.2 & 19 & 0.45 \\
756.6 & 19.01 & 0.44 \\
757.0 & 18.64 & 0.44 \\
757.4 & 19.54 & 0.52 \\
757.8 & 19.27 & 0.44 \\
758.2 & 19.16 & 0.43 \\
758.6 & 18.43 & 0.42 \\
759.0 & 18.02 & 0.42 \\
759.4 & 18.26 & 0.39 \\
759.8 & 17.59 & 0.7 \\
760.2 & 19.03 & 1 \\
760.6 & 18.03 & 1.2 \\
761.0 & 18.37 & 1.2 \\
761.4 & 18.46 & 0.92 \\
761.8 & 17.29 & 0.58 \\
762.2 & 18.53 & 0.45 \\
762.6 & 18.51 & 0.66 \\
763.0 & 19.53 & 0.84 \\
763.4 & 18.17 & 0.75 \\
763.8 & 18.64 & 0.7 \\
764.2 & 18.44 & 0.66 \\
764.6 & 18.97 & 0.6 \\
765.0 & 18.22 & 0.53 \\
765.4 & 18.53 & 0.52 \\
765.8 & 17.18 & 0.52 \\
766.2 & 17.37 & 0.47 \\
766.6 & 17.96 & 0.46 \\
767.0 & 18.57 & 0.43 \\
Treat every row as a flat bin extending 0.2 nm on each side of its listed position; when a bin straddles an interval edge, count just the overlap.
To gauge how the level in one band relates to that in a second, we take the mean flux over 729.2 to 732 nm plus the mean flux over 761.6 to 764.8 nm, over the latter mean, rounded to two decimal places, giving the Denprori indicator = 2.06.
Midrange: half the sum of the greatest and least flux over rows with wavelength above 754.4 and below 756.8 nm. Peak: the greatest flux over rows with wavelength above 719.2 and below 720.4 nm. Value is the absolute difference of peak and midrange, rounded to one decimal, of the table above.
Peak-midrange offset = 1.1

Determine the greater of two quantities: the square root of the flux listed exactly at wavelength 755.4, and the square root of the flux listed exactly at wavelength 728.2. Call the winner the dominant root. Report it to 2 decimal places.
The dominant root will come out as 4.45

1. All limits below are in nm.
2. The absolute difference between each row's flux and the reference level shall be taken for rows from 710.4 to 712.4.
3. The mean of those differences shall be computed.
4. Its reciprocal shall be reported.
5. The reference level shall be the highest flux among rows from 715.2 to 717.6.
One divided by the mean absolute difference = 1.08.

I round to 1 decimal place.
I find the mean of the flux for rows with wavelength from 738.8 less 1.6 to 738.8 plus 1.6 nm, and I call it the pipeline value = 19.3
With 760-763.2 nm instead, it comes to 18.5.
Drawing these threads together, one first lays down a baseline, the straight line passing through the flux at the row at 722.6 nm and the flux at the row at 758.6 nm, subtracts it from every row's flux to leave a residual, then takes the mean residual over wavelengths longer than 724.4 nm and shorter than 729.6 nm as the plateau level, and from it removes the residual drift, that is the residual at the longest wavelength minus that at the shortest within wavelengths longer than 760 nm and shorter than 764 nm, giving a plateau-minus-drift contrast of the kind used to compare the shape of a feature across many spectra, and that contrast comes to -0.04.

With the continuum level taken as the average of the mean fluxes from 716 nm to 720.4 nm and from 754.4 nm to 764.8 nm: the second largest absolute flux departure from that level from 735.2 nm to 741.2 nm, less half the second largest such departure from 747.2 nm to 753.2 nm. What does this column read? 0.04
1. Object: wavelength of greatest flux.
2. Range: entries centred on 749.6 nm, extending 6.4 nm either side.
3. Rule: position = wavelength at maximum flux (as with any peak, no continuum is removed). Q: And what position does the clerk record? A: 748.2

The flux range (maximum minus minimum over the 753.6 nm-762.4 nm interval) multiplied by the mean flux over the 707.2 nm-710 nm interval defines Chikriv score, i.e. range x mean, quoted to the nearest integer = 49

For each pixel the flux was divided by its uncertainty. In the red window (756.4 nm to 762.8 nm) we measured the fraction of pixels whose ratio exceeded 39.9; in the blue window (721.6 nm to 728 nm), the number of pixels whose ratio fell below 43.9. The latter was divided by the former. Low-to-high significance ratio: 22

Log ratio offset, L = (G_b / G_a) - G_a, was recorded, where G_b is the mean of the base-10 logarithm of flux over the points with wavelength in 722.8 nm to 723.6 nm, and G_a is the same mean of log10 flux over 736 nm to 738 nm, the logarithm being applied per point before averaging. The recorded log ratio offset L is -0.270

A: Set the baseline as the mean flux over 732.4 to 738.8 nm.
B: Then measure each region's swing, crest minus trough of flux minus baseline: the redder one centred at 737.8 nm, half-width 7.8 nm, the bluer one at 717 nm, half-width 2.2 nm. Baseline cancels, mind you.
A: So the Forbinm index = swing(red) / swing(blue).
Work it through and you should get 1.10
